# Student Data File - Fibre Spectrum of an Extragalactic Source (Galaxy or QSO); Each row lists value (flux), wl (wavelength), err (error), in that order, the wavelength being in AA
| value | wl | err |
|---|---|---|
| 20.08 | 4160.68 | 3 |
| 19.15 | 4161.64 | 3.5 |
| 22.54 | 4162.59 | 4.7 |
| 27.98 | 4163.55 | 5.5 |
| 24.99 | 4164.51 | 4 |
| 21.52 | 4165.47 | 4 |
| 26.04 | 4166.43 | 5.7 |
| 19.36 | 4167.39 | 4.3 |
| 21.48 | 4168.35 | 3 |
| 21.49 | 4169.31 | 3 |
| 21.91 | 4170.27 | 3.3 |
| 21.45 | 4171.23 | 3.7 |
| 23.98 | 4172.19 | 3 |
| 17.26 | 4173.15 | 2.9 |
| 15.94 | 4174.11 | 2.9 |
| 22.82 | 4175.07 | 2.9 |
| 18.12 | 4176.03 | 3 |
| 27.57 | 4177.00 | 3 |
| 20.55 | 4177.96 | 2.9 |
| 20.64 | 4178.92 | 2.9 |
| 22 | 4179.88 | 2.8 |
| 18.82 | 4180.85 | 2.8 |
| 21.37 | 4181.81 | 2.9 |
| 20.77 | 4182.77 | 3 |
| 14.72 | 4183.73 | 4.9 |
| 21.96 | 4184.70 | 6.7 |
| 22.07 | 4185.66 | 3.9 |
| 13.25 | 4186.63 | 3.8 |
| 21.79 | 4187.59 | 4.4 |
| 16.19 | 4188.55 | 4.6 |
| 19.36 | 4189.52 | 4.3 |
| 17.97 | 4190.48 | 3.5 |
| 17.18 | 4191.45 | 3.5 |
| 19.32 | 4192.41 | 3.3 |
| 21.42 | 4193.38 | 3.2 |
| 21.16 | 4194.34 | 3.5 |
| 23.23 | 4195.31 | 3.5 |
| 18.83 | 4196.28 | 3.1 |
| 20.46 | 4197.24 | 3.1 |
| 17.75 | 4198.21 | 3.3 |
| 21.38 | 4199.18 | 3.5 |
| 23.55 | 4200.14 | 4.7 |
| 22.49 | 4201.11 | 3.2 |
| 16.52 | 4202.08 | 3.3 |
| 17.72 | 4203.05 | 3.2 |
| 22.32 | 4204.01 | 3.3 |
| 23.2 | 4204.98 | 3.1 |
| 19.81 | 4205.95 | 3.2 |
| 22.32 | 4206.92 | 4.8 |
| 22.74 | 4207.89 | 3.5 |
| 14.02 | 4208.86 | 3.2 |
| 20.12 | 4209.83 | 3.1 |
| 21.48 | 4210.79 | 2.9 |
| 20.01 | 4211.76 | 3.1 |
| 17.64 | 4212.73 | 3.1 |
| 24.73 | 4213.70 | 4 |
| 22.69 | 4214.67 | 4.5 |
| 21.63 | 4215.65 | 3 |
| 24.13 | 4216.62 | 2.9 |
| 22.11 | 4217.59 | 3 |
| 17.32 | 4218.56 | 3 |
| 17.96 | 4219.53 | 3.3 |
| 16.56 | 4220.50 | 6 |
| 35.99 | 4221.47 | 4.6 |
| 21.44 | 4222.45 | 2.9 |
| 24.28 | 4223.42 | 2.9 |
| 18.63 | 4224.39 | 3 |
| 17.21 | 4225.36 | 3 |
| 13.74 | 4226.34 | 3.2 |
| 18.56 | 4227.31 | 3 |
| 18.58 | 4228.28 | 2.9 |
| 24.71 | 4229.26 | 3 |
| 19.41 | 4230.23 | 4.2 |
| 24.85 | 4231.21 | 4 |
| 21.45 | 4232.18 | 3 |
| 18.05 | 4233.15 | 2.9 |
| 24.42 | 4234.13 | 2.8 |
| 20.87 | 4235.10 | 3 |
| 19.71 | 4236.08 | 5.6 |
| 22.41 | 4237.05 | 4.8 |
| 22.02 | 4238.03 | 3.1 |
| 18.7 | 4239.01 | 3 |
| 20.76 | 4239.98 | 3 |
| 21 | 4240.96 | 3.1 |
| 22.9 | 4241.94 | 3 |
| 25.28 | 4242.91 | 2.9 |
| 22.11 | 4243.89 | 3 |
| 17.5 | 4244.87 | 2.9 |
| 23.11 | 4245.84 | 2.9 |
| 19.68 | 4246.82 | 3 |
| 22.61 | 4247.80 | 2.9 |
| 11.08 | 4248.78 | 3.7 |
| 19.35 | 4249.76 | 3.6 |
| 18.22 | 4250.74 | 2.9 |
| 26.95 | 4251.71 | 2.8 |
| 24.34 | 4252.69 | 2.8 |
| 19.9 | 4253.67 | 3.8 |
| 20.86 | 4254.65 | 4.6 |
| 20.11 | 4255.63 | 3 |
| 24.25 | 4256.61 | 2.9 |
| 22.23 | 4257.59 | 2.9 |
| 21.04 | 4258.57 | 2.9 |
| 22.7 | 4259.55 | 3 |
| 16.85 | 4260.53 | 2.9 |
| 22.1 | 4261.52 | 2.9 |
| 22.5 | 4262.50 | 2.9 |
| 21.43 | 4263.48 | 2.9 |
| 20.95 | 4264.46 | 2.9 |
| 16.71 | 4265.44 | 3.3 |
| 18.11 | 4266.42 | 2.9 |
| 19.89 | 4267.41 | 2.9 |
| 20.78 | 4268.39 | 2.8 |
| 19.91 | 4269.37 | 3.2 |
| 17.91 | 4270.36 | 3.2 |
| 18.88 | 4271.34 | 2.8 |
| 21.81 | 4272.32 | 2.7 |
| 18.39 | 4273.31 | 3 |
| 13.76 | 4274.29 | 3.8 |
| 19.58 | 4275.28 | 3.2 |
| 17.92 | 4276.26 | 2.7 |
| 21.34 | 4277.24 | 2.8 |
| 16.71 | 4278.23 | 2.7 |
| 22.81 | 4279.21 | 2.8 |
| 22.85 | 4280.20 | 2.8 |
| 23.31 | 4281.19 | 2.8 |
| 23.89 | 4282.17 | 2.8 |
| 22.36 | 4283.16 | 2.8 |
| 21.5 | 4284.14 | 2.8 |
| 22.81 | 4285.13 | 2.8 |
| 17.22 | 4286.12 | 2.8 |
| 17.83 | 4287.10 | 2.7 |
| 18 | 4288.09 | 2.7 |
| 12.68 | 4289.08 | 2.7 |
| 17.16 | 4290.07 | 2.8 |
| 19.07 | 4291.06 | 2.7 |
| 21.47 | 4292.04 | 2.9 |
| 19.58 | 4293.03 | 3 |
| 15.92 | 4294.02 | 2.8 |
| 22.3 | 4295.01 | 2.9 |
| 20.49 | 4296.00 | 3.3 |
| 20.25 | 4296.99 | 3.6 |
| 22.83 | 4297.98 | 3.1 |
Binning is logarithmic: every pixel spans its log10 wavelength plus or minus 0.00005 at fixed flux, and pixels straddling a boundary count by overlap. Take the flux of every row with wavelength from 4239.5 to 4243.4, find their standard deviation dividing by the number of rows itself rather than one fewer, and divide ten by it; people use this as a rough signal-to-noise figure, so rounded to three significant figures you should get 5.51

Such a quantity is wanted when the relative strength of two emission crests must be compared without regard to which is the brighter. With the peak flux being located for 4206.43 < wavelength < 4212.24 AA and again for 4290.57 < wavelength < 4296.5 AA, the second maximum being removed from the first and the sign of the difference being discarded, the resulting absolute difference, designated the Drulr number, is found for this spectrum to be 0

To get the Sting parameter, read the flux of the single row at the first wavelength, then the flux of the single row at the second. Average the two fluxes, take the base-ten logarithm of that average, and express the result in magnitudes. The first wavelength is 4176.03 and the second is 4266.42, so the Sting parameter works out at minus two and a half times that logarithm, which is -3.15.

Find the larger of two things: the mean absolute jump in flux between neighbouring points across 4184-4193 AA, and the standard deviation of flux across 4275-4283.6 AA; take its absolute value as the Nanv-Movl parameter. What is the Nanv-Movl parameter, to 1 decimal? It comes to 3.8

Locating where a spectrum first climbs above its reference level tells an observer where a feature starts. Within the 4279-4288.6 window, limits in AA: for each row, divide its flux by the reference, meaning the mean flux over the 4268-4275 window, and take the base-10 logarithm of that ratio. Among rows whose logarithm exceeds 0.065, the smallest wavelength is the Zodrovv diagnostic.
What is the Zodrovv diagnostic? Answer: 4279.21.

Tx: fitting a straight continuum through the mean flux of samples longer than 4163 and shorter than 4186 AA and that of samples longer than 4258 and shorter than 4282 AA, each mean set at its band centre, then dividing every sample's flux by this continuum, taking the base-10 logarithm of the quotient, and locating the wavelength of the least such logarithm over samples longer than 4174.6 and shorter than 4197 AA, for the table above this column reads 4186.63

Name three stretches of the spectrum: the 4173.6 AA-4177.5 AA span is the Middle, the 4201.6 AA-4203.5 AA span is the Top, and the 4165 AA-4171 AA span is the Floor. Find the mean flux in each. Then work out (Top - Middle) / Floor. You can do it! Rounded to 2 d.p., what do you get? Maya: -0.18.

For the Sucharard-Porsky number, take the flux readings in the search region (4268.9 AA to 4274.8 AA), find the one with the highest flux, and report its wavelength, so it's 4272.32 AA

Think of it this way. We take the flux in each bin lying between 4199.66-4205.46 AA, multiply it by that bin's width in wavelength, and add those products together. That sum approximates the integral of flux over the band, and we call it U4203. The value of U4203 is 122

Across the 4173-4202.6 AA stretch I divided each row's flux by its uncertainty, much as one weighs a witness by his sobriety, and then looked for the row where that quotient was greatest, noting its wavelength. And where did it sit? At 4177.00 AA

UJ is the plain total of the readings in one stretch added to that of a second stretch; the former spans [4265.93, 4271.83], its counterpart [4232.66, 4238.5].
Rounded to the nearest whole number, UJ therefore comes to 243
